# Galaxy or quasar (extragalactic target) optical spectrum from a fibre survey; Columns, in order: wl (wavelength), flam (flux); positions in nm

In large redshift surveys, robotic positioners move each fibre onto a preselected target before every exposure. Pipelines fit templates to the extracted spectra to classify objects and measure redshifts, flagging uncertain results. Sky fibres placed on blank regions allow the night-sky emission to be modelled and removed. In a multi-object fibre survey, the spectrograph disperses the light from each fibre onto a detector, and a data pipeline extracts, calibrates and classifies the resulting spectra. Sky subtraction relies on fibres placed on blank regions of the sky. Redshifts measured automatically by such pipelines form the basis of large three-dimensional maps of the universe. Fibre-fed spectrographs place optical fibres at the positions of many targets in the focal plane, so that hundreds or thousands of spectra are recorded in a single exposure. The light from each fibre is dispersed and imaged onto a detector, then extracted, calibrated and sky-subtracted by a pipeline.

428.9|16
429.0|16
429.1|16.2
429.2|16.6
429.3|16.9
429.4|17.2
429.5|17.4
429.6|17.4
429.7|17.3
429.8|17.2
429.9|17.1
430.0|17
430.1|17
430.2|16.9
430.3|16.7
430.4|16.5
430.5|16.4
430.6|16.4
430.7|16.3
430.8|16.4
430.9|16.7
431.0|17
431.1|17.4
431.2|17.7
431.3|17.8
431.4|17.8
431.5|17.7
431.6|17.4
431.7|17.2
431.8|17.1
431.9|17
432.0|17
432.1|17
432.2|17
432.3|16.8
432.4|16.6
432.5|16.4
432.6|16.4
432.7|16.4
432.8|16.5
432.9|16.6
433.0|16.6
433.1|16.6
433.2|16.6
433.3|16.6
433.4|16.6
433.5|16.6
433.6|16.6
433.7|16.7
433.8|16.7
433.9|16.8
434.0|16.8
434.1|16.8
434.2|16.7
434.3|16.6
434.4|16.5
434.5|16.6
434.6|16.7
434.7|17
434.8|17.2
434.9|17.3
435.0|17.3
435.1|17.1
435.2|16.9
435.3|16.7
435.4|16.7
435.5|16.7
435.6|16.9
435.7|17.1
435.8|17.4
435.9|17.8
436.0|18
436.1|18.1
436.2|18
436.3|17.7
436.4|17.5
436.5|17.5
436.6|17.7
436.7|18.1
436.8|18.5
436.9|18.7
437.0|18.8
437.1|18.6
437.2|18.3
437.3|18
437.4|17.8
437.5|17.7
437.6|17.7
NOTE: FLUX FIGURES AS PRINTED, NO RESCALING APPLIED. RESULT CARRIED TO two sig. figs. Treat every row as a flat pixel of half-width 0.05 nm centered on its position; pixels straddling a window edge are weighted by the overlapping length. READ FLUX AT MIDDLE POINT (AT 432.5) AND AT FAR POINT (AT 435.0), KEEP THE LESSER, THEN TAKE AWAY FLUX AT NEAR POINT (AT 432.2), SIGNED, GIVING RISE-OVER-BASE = -0.60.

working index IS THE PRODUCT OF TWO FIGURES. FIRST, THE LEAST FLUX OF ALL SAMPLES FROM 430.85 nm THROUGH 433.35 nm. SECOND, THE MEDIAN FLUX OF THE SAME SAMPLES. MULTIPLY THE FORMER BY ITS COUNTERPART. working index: 279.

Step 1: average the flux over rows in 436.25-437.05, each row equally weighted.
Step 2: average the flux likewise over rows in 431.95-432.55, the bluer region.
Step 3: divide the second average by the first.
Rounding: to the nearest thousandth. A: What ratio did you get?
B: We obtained 0.930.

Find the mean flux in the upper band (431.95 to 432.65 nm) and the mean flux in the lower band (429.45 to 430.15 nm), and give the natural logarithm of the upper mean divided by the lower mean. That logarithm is -0.027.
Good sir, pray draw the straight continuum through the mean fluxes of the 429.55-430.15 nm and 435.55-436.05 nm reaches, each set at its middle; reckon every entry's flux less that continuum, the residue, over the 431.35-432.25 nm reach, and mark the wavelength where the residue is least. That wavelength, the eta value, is 432.2 nm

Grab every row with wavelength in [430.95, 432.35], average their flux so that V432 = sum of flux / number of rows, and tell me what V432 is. 17.3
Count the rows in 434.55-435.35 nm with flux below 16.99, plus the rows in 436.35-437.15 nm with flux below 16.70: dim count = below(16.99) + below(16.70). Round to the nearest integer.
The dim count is 3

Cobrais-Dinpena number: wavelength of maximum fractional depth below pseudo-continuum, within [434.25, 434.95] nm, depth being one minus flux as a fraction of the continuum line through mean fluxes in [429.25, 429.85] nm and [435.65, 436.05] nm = 434.4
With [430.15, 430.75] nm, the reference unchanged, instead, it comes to 430.7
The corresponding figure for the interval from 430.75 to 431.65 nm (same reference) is 430.8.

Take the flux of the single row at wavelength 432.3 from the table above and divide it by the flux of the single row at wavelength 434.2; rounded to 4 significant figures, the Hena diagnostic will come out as 1.006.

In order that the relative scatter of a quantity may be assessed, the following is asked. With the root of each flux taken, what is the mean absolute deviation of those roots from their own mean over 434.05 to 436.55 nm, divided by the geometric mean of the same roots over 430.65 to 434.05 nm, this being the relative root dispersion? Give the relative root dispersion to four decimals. 0.0120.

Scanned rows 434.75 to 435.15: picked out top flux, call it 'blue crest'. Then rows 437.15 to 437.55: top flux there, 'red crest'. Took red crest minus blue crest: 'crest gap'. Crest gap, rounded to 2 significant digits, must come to 1.0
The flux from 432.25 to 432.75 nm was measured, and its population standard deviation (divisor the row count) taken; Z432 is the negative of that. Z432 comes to -0.16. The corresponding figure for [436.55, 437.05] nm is -0.41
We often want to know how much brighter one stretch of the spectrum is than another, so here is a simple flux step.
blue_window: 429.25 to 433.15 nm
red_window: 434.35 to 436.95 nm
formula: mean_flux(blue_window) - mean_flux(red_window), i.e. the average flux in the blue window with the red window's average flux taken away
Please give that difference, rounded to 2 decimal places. -0.43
